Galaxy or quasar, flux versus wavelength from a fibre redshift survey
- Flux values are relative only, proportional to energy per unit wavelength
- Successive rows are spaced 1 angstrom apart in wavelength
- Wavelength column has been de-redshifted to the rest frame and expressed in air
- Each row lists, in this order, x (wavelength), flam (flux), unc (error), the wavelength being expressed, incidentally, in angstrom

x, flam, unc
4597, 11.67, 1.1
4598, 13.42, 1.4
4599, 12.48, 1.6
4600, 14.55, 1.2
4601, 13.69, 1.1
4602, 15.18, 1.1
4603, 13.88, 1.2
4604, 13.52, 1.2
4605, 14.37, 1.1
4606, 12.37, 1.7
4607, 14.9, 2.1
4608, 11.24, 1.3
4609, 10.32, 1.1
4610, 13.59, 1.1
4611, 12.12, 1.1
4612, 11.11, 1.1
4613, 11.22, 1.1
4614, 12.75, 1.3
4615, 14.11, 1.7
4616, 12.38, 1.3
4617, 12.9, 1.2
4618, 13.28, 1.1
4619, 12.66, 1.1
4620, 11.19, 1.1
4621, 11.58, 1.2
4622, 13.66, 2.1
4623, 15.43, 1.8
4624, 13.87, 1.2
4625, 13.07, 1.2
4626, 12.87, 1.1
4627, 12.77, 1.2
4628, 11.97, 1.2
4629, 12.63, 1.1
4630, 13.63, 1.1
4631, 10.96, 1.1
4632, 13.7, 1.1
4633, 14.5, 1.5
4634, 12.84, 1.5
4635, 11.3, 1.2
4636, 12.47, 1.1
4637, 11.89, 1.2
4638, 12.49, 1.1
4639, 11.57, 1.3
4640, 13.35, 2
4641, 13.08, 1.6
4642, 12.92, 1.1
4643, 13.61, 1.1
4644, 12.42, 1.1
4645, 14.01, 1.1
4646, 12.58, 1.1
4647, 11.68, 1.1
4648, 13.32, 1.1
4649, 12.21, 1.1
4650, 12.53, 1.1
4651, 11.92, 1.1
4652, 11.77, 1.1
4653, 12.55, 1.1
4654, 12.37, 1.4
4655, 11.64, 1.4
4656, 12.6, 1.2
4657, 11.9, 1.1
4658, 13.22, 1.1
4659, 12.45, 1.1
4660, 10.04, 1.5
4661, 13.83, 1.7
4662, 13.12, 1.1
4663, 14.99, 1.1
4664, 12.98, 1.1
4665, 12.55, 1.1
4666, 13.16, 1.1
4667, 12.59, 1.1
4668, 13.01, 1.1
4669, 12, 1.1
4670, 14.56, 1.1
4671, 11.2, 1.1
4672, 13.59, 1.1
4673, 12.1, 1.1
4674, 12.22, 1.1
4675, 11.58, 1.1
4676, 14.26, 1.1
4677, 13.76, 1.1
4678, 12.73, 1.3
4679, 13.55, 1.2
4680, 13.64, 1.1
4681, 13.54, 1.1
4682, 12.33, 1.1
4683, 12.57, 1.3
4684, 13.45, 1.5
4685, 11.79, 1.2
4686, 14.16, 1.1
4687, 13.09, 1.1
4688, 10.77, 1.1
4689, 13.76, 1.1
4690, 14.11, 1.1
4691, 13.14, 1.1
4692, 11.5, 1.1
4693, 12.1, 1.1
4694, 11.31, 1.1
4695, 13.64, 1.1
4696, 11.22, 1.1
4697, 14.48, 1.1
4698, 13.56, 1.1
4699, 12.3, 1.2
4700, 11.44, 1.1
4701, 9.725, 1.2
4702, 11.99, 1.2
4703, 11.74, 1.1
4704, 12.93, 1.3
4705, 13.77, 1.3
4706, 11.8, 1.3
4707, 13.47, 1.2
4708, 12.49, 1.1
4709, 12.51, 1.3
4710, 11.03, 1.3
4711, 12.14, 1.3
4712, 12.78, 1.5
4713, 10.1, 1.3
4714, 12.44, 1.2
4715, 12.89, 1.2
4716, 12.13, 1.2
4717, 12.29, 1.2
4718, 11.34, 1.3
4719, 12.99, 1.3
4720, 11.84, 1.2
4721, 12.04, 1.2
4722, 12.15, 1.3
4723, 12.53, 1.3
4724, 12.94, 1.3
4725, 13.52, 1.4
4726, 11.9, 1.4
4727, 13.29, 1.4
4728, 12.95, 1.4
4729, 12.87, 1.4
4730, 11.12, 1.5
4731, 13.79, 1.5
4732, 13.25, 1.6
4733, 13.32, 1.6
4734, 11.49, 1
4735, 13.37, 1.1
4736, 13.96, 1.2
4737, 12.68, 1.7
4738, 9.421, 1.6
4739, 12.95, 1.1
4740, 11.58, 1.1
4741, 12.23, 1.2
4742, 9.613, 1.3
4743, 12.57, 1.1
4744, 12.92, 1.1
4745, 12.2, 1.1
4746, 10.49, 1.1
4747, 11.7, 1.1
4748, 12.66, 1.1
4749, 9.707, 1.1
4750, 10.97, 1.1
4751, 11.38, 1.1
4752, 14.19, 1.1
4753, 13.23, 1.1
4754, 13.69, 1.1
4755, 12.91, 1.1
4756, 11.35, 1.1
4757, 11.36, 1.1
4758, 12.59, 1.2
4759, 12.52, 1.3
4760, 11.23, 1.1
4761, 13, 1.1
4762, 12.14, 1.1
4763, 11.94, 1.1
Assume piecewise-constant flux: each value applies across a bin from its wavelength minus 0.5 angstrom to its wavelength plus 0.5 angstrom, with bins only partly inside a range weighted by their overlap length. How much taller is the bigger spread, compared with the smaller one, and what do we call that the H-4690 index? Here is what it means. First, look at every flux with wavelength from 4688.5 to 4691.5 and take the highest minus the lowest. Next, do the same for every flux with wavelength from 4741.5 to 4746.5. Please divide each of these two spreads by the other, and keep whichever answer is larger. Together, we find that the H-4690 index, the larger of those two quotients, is 3.41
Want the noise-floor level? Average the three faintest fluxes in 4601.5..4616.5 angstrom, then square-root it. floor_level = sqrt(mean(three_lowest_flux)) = 3.299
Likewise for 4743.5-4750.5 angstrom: 3.223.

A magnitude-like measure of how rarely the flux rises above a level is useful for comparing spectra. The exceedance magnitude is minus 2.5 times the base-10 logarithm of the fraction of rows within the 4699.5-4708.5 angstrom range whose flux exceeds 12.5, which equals 1.2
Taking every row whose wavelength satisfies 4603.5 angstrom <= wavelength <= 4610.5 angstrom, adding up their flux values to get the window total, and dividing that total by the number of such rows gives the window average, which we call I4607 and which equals 12.9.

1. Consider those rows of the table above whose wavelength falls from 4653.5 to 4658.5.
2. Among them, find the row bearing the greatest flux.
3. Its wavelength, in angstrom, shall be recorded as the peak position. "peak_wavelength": 4658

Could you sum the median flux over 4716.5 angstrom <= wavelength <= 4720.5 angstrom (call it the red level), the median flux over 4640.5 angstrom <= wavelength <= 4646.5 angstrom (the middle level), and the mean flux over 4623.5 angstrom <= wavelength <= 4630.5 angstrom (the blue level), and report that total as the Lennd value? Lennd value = 38.0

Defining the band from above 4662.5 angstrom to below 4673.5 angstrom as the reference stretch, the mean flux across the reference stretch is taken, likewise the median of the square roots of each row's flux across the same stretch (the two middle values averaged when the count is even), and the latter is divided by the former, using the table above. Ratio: 0.278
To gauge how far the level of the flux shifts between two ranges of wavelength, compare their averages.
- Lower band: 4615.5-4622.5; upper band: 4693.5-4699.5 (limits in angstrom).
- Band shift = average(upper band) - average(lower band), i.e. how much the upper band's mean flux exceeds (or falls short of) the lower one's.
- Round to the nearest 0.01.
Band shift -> 0.23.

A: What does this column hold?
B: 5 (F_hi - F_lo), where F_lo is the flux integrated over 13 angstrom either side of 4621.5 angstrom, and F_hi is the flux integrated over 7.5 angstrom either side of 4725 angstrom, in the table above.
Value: -713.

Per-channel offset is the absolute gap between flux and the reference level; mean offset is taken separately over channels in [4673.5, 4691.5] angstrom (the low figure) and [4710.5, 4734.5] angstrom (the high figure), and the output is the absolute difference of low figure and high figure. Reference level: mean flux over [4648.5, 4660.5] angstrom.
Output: 0.44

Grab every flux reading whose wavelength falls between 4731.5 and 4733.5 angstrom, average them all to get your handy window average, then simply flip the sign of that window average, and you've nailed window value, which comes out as -13.3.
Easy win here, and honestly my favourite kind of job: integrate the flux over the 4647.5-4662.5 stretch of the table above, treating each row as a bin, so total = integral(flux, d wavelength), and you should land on 185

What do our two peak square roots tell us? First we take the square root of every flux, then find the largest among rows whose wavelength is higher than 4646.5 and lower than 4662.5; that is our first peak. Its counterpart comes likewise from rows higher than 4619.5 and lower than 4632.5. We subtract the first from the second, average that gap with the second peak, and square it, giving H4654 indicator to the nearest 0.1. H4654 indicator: 4.3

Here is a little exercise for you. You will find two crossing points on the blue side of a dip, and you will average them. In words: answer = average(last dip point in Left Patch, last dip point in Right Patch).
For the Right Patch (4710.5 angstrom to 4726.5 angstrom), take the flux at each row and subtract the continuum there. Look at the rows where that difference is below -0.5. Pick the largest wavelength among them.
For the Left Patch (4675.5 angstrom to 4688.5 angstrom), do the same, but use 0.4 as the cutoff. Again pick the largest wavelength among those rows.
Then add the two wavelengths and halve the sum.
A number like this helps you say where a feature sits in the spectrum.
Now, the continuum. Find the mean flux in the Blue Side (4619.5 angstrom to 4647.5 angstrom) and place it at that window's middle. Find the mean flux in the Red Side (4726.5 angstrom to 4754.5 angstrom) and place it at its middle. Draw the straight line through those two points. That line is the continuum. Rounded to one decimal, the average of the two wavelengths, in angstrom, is 4704.0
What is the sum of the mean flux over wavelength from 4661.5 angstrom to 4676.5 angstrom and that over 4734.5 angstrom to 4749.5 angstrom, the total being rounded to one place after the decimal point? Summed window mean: 24.8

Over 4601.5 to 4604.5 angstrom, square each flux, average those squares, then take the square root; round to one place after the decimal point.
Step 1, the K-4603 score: 14.2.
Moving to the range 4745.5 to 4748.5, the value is 11.7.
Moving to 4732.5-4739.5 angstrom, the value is 12.5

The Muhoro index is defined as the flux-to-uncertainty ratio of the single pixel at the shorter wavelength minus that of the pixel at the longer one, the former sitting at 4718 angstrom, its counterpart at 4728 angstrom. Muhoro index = -1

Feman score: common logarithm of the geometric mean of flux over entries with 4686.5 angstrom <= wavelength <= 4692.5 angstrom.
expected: 1.10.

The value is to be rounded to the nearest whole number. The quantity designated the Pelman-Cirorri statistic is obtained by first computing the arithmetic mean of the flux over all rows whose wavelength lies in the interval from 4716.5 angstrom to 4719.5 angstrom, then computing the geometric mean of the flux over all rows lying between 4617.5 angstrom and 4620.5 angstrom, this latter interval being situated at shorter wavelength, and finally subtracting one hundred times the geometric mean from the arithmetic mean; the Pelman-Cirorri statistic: -1222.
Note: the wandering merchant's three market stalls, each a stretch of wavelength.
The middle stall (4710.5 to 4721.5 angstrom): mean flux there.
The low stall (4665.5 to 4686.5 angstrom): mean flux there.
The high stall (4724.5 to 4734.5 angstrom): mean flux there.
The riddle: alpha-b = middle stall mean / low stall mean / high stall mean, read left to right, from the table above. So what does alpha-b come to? 0.0733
